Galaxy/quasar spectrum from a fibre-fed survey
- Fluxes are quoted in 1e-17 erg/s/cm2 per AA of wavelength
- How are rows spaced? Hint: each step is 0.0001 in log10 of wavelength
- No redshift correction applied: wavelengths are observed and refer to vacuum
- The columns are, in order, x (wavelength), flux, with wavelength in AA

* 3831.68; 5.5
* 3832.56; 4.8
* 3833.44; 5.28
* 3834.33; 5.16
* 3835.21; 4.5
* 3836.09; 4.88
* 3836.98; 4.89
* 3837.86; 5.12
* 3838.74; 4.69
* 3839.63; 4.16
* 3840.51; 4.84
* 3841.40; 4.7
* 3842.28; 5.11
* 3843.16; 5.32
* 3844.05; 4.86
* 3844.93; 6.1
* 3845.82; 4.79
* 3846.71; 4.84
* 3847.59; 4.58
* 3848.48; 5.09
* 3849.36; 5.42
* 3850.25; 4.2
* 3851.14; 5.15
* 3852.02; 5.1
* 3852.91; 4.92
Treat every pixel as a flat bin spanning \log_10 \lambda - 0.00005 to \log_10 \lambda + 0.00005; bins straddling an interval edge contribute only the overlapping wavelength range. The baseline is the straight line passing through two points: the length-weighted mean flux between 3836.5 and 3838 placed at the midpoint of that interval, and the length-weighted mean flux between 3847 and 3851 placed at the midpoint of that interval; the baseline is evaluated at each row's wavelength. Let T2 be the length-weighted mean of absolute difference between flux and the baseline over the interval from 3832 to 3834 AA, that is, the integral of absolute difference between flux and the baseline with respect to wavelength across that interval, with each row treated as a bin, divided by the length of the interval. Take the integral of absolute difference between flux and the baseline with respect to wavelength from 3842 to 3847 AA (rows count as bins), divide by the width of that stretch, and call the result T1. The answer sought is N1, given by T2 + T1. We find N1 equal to 0.60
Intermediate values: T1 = 0.34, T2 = 0.25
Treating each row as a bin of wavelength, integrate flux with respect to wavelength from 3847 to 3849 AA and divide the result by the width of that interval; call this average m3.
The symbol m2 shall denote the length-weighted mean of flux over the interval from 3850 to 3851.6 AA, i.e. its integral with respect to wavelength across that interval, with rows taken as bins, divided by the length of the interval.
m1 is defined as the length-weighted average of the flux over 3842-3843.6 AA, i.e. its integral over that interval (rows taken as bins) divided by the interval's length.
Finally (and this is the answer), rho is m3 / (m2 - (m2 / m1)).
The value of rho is 1.27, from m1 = 5.2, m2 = 4.75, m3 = 4.88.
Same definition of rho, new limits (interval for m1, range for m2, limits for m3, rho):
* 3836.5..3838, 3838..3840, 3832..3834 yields 1.40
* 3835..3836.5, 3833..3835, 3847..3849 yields 1.21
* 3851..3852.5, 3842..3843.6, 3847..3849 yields 1.16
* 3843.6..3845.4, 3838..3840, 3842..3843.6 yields 1.42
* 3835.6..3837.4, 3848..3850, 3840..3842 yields 1.17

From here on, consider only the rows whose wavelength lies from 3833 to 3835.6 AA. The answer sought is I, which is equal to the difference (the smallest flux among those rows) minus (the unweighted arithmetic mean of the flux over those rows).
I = -0.48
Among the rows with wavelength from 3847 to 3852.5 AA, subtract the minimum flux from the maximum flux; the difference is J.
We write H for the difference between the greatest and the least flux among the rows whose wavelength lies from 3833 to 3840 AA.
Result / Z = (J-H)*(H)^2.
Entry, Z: 0.13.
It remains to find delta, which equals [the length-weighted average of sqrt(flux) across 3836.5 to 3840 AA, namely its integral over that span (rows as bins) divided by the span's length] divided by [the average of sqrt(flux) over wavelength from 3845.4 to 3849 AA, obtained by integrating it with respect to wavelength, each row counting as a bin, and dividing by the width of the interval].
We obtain 0.99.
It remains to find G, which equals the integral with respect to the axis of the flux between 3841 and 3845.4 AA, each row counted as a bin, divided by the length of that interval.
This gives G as 5.23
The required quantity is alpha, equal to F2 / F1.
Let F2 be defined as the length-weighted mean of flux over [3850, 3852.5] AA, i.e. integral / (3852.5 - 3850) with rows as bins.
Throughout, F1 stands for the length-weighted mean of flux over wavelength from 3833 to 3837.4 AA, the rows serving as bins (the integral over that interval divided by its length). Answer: 0.99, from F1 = 4.93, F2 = 4.87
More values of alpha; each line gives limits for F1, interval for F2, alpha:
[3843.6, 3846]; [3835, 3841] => 0.89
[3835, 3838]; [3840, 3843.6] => 1.03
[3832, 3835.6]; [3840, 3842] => 0.96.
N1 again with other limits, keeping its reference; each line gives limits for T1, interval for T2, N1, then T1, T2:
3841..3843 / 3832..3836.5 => 0.49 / 0.24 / 0.26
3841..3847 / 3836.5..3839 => 0.48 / 0.32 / 0.16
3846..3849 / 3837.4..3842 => 0.49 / 0.19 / 0.30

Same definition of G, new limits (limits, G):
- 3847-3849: 4.88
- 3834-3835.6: 4.83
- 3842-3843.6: 5.24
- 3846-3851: 4.84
